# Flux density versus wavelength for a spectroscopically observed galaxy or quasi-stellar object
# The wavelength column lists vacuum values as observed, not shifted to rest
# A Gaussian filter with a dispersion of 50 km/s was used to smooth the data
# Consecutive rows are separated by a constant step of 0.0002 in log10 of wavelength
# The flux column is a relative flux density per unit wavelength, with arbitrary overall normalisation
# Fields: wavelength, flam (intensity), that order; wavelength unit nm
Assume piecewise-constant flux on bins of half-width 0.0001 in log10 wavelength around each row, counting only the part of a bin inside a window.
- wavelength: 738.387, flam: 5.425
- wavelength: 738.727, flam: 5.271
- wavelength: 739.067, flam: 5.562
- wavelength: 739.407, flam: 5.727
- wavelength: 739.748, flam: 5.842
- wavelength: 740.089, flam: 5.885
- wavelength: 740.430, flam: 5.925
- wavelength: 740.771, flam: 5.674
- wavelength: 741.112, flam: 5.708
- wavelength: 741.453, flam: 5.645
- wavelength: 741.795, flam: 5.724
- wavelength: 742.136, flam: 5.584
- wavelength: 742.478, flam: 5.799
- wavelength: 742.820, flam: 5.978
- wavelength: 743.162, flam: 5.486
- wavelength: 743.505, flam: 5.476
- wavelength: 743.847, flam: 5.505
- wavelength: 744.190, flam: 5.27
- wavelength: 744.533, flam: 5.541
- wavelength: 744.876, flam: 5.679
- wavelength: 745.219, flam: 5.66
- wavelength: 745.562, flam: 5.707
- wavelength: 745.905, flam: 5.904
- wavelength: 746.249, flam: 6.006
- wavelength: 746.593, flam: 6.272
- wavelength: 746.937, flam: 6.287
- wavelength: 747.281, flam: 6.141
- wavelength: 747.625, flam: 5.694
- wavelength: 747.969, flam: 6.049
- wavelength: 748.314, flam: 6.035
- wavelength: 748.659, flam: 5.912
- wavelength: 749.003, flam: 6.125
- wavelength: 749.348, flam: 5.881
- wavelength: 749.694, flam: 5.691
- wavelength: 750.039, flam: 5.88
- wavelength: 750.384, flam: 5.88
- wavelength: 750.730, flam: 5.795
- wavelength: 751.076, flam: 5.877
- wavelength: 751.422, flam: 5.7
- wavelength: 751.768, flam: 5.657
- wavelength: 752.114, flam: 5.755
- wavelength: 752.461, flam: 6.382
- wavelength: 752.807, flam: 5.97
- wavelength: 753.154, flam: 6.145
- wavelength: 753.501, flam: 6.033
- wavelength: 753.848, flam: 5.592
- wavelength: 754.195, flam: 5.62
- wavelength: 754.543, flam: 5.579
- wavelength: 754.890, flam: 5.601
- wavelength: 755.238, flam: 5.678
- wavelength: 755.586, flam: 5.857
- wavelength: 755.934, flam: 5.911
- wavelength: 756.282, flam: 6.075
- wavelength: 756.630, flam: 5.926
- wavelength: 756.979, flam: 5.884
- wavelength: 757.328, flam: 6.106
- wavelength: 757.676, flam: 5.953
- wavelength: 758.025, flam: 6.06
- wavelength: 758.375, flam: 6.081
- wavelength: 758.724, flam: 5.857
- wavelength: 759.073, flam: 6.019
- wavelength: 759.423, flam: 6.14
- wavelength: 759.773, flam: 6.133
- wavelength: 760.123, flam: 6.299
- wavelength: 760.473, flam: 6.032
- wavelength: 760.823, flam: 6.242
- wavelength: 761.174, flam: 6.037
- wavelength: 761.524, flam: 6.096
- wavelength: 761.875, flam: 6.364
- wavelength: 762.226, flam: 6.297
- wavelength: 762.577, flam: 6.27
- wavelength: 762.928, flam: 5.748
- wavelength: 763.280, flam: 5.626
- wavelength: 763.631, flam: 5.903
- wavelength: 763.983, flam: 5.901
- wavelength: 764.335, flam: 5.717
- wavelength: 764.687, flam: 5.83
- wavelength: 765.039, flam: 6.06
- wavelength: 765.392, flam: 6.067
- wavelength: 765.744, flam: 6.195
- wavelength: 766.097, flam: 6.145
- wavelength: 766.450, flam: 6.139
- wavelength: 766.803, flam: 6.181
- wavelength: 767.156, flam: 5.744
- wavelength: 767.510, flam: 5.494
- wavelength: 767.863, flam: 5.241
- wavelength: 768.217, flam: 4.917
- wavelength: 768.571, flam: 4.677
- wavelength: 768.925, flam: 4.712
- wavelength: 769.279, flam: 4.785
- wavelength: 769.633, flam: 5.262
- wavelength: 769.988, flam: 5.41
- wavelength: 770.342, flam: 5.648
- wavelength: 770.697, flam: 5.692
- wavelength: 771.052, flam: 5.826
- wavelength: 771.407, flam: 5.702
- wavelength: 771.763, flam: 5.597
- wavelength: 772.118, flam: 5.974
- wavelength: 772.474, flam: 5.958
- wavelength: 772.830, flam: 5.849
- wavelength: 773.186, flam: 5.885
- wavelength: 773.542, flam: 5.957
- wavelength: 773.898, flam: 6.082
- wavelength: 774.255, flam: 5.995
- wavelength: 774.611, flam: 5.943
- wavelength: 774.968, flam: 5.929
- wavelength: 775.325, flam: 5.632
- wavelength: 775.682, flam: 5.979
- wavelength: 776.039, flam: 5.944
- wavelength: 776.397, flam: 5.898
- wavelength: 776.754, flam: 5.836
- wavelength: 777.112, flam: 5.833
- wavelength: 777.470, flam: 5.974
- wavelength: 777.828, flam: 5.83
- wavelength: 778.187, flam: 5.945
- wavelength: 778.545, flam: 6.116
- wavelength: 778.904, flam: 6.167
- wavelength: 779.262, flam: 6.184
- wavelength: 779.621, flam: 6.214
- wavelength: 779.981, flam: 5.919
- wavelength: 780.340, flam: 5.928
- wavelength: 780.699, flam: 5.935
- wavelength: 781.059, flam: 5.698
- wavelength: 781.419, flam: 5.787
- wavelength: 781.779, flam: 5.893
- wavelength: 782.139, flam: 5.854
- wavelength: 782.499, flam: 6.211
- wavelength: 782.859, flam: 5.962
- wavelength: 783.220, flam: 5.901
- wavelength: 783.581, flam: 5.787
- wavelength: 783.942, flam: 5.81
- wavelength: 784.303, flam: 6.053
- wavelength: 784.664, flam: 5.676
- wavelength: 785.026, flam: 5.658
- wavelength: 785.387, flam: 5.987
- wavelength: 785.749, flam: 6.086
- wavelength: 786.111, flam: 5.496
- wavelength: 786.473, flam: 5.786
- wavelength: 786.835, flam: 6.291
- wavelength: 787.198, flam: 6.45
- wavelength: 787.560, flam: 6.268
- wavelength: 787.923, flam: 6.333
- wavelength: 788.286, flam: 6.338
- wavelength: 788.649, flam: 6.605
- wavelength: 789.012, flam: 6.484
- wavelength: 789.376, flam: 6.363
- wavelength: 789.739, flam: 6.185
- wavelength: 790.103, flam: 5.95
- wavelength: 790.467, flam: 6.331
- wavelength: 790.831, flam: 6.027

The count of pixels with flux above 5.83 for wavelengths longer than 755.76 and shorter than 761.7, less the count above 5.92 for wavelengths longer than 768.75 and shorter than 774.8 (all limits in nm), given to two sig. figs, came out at 11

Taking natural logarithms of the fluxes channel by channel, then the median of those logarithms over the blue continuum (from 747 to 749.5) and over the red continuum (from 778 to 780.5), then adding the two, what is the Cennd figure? 3.61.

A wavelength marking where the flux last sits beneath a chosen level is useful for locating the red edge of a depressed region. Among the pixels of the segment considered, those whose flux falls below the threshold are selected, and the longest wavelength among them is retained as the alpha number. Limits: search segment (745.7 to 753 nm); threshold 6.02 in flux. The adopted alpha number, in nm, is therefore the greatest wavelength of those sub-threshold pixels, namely 752.807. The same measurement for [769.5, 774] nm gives 773.542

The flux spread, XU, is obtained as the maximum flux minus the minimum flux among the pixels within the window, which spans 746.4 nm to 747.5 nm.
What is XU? 0.1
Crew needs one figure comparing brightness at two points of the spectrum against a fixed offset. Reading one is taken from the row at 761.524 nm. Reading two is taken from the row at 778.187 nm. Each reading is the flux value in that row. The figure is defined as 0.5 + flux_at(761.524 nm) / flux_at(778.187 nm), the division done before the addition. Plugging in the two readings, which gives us 1.53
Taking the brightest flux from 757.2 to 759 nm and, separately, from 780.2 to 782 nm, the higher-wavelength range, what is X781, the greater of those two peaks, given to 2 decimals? 6.11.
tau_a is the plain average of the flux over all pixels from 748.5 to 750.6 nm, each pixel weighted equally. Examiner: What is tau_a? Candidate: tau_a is 5.89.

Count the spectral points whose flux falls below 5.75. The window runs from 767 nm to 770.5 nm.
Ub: 10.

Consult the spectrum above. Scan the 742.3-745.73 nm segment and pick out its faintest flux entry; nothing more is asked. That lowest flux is 5.27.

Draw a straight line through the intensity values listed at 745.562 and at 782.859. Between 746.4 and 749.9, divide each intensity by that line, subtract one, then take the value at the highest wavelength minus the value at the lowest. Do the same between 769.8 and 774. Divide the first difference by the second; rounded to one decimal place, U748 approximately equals -1.0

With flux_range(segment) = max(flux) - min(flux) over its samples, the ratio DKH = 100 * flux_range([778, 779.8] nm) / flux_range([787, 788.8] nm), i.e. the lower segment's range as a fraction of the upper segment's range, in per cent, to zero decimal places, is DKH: 80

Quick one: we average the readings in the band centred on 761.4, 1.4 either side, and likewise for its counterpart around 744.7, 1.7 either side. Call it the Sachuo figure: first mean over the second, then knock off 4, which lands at -2.90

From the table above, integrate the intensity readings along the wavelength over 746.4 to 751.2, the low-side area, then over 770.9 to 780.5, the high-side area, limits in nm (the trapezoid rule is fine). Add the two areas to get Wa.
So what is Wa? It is 86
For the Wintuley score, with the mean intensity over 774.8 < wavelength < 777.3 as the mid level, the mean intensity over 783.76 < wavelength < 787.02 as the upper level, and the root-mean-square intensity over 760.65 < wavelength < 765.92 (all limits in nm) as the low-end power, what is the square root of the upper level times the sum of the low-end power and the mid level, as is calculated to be 8.36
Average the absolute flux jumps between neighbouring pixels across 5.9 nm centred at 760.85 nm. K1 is 0.17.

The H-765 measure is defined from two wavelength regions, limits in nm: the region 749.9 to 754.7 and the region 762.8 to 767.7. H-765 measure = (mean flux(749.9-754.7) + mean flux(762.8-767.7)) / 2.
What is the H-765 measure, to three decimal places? 5.879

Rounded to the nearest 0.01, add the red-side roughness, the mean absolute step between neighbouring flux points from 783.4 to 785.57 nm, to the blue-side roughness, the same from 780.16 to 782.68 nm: 0.34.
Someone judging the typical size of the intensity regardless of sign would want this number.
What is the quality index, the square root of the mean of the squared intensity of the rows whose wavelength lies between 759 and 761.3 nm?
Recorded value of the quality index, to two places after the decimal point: 6.13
